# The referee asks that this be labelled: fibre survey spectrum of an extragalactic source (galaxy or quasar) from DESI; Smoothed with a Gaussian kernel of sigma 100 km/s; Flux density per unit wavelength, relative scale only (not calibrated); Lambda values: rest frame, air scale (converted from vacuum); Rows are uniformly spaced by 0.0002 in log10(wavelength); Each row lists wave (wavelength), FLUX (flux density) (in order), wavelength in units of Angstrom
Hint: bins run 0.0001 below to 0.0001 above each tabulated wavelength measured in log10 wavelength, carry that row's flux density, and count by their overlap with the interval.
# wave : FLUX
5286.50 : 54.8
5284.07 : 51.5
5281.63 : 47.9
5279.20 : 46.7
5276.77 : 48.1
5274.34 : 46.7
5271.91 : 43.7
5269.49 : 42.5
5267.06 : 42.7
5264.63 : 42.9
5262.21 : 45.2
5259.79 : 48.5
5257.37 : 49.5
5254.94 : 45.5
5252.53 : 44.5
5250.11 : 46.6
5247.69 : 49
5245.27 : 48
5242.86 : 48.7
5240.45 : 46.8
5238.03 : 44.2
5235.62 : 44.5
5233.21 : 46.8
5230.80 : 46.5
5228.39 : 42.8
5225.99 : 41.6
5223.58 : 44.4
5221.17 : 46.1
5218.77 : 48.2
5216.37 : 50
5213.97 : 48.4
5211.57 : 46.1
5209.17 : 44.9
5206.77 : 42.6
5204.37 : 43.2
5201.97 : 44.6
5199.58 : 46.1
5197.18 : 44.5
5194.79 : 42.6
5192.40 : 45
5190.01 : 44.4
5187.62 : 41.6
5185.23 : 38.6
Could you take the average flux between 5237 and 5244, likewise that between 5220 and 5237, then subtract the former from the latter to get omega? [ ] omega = -1.9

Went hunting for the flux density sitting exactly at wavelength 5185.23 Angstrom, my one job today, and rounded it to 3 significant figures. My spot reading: 38.6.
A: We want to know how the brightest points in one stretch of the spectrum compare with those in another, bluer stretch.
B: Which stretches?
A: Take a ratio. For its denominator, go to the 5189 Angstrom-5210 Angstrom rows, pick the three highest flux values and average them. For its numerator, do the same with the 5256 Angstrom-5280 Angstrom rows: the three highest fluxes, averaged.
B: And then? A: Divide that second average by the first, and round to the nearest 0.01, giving 1.07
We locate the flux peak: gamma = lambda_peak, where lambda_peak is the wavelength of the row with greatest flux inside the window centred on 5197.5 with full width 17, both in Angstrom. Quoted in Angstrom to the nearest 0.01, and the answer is 5199.58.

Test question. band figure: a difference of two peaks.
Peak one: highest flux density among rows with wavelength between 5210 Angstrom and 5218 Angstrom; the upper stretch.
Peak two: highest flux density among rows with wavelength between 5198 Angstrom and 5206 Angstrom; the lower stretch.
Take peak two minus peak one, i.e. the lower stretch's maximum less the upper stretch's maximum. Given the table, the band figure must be -3.9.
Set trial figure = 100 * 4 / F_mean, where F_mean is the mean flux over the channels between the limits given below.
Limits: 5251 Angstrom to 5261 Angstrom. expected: 8.51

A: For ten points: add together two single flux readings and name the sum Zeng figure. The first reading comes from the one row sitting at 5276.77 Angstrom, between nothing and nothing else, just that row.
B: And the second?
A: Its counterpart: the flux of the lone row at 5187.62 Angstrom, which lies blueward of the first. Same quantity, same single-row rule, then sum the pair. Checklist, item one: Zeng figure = 89.7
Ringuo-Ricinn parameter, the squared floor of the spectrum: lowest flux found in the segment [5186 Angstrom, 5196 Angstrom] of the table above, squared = 1731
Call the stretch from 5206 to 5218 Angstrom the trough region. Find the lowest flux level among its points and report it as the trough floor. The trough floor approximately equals 42.6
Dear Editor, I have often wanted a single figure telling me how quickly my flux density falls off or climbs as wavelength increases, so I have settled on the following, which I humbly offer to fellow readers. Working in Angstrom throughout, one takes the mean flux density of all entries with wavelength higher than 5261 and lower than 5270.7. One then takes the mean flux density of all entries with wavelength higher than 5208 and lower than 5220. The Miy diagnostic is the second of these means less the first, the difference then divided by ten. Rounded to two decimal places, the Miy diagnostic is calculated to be 0.42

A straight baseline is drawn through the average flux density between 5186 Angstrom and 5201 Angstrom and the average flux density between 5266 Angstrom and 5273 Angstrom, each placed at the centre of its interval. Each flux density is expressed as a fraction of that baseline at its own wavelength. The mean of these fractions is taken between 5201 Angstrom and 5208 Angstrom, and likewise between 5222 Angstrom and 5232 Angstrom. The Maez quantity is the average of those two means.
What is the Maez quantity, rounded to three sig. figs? 1.00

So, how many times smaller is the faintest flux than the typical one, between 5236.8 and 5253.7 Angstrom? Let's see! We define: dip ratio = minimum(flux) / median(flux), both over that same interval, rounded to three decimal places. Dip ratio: 0.944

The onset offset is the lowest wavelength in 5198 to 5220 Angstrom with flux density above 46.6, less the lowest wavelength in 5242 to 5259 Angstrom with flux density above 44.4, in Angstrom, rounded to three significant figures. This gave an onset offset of -28.9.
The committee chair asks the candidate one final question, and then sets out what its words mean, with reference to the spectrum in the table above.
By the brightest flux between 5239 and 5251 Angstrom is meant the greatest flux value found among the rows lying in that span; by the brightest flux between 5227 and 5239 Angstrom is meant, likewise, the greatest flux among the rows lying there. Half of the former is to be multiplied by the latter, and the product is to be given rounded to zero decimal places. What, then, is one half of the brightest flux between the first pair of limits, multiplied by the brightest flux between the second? 1147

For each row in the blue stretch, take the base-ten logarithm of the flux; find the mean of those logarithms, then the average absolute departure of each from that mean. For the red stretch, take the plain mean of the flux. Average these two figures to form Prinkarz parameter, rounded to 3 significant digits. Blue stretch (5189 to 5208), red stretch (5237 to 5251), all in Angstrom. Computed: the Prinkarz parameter 23.6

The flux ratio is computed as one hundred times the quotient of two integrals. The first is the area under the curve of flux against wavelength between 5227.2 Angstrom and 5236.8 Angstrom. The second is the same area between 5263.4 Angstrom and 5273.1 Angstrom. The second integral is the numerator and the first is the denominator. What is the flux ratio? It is 96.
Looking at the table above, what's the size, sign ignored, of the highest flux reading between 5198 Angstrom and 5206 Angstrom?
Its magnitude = 46.1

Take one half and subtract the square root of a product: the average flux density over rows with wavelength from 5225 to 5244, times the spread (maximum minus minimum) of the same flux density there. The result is -17.4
